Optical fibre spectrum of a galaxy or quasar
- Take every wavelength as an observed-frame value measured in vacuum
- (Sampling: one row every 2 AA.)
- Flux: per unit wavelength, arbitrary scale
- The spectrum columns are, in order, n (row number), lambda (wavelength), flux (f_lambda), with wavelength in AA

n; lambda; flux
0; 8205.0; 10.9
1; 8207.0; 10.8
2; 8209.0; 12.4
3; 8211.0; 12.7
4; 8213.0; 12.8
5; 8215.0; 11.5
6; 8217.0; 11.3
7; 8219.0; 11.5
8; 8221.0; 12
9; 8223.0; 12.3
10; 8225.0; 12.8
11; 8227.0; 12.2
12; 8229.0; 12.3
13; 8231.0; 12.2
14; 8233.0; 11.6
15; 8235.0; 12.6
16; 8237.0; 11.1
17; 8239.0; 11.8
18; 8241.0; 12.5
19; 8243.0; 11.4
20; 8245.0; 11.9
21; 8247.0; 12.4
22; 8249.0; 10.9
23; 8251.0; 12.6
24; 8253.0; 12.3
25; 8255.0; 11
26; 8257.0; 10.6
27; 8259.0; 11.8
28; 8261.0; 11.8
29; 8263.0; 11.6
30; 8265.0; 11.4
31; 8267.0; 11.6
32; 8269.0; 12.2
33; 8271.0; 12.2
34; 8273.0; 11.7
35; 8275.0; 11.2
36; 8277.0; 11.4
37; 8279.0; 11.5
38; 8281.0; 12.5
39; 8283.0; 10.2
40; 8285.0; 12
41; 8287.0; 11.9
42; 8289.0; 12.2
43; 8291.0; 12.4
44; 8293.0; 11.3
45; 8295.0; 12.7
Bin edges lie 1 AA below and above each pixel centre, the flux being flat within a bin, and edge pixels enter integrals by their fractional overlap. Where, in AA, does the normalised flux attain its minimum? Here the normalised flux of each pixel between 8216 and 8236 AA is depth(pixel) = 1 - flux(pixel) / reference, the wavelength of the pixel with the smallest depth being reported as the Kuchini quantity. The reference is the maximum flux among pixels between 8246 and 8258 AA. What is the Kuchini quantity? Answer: 8225.0 AA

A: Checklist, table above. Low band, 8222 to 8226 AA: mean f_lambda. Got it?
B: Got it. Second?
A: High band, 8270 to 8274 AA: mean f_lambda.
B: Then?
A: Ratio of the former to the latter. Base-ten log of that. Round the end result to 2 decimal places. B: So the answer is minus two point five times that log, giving -0.05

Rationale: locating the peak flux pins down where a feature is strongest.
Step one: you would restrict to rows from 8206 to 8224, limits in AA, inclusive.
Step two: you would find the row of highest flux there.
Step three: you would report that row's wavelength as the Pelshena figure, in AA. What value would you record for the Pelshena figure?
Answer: 8213.0 AA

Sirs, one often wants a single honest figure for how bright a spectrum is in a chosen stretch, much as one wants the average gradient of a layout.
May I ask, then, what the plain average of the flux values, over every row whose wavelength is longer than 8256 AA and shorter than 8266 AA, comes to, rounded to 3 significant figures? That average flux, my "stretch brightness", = 11.4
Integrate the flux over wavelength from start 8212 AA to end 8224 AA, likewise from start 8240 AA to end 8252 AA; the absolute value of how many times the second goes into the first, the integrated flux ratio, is 1.00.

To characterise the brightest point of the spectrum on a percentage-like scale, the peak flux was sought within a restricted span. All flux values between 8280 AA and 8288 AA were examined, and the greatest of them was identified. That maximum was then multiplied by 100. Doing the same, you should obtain 1250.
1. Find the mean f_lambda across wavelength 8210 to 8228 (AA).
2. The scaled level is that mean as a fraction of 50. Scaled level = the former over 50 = 0.2424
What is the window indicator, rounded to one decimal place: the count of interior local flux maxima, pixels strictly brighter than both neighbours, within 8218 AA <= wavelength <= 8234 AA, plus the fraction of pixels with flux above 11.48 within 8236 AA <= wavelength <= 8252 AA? 2.6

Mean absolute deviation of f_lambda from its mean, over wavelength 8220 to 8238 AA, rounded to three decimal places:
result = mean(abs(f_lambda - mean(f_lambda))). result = 0.370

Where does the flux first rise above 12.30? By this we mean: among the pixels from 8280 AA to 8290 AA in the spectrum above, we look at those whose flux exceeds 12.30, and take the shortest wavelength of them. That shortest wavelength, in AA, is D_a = 8281.0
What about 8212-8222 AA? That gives 8213.0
